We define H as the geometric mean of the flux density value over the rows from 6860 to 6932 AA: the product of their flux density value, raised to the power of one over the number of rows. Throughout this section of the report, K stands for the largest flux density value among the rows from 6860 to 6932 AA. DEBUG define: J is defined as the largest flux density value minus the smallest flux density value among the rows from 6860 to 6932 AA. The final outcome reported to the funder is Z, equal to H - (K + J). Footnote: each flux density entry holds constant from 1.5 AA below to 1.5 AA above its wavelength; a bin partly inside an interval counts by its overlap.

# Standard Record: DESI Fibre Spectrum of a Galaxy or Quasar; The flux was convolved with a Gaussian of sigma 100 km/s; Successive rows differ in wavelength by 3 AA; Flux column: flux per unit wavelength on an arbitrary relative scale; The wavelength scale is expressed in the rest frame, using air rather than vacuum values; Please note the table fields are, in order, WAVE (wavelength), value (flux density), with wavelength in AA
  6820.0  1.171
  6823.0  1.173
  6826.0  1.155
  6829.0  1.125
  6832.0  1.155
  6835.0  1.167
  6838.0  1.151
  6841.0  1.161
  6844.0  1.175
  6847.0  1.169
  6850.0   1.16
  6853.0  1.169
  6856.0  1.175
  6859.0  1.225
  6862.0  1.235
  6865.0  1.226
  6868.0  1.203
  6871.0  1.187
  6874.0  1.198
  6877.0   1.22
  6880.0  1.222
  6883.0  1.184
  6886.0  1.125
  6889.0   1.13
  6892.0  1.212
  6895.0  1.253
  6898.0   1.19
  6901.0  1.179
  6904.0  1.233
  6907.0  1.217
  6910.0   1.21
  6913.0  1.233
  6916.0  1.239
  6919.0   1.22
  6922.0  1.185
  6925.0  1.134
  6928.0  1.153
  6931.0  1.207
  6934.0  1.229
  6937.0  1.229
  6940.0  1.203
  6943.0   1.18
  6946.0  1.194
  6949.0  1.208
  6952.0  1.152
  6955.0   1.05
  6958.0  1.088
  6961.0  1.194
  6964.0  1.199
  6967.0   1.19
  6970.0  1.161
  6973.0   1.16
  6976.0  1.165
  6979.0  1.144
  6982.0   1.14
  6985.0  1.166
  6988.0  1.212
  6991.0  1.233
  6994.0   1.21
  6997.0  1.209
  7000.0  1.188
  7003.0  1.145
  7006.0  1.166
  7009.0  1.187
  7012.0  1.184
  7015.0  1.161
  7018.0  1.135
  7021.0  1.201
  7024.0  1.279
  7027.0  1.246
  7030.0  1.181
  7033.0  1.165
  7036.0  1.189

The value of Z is -0.18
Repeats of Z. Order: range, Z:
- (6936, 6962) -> -0.24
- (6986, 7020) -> -0.15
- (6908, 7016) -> -0.25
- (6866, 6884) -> -0.06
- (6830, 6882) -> -0.13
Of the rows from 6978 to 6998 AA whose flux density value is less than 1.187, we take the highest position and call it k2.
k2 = 6985.0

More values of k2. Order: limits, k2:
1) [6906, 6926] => 6925.0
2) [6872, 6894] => 6889.0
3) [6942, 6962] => 6958.0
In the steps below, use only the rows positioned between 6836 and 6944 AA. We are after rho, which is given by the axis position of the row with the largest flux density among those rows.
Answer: 6895.0 AA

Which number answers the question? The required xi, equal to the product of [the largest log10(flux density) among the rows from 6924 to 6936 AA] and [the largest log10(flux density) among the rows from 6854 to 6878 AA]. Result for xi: 0.0082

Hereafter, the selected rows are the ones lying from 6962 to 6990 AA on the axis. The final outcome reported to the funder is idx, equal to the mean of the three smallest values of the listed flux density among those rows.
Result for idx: 1.15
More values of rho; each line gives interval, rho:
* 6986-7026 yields 7024.0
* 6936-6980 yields 6937.0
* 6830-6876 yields 6862.0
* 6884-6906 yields 6895.0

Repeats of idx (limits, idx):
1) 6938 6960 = 1.10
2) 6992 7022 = 1.15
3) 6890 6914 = 1.19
